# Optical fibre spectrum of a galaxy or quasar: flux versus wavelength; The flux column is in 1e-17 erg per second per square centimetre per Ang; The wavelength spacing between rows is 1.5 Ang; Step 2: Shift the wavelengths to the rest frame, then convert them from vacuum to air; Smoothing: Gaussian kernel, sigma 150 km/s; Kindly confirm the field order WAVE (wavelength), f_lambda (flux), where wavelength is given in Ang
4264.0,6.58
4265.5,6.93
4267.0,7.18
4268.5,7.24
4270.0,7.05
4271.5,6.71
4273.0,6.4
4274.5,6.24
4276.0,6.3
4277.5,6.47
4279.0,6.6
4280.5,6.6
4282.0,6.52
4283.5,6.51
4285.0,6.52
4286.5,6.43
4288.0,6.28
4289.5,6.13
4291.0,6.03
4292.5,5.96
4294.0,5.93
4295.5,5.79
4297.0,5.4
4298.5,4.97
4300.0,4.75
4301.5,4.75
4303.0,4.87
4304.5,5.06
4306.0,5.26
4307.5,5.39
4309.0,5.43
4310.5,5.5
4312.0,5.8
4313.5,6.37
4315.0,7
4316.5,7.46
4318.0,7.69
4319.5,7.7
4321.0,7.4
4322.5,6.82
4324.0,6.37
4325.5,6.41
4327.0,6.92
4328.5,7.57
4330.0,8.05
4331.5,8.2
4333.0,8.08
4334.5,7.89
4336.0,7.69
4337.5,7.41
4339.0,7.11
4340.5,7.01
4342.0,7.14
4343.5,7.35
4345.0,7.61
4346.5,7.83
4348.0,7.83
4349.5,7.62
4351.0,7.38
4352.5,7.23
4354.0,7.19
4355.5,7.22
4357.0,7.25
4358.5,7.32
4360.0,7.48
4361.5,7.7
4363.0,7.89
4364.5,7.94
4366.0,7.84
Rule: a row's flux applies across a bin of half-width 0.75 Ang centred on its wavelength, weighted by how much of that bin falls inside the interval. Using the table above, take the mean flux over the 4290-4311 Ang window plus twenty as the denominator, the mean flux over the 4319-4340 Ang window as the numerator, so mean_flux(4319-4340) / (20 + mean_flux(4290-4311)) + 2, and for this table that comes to 2.29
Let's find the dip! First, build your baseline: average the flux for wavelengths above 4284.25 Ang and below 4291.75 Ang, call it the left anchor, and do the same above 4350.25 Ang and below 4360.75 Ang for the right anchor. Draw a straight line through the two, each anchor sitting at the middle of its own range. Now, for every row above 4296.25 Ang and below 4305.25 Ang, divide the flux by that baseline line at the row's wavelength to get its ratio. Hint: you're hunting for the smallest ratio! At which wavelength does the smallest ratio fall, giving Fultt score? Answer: 4301.5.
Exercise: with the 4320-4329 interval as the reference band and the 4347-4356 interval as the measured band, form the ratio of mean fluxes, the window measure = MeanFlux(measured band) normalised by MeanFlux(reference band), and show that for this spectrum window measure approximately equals 1.07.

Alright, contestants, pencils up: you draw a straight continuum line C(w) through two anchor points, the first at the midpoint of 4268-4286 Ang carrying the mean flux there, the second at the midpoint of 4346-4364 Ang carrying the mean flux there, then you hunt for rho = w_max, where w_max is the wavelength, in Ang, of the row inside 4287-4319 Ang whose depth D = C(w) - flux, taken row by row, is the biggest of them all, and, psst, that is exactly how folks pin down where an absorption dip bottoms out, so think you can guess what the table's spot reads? 4301.5 Ang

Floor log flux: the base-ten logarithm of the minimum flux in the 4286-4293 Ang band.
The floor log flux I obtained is 0.78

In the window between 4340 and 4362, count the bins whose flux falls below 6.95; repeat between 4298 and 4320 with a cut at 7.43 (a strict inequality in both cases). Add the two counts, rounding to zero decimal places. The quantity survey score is 12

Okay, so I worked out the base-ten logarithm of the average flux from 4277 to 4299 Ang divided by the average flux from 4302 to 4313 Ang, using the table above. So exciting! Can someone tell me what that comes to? 0.06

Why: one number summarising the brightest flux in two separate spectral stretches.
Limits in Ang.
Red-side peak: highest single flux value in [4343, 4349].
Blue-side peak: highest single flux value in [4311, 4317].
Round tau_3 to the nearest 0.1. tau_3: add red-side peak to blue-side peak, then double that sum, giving 30.6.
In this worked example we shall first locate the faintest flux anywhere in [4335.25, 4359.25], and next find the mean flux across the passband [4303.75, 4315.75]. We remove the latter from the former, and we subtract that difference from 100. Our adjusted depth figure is 98.7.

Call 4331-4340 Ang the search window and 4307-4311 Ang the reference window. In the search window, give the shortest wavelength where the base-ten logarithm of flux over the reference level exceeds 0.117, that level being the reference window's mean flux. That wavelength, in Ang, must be 4331.5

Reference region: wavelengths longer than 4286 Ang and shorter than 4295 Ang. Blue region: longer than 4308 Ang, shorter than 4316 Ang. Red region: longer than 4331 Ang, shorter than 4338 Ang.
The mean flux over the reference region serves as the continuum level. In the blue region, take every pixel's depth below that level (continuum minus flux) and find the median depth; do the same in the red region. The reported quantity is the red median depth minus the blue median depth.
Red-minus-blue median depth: -2.1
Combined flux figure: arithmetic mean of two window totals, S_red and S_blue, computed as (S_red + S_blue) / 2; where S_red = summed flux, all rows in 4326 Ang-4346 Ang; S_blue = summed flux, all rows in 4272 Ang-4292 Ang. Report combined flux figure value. 91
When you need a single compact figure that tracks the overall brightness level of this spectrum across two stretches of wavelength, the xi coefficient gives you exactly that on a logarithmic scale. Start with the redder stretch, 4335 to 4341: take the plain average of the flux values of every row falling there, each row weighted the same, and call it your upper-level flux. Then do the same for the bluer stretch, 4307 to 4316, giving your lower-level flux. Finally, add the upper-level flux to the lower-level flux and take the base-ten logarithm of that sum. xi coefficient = 1.12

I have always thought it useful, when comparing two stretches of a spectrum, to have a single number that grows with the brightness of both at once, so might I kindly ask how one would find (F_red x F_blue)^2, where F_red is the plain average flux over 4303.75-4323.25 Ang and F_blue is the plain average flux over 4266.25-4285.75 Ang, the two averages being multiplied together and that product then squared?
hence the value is 1793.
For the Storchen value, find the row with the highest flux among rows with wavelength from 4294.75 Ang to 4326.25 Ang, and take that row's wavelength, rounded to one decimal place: 4319.5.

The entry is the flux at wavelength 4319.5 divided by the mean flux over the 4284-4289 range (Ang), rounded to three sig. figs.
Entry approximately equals 1.20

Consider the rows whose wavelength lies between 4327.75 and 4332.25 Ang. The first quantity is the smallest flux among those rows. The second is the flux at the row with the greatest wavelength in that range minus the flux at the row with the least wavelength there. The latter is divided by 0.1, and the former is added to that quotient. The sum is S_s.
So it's 14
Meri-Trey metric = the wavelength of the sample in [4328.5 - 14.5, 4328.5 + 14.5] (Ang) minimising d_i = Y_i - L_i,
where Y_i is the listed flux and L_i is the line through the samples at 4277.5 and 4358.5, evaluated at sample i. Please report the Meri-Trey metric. 4324.0 Ang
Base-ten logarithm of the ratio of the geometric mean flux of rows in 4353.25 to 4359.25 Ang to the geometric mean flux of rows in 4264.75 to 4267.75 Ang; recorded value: 0.01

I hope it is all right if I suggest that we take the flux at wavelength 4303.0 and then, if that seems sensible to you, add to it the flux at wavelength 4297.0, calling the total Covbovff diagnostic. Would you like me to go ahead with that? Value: 10.3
